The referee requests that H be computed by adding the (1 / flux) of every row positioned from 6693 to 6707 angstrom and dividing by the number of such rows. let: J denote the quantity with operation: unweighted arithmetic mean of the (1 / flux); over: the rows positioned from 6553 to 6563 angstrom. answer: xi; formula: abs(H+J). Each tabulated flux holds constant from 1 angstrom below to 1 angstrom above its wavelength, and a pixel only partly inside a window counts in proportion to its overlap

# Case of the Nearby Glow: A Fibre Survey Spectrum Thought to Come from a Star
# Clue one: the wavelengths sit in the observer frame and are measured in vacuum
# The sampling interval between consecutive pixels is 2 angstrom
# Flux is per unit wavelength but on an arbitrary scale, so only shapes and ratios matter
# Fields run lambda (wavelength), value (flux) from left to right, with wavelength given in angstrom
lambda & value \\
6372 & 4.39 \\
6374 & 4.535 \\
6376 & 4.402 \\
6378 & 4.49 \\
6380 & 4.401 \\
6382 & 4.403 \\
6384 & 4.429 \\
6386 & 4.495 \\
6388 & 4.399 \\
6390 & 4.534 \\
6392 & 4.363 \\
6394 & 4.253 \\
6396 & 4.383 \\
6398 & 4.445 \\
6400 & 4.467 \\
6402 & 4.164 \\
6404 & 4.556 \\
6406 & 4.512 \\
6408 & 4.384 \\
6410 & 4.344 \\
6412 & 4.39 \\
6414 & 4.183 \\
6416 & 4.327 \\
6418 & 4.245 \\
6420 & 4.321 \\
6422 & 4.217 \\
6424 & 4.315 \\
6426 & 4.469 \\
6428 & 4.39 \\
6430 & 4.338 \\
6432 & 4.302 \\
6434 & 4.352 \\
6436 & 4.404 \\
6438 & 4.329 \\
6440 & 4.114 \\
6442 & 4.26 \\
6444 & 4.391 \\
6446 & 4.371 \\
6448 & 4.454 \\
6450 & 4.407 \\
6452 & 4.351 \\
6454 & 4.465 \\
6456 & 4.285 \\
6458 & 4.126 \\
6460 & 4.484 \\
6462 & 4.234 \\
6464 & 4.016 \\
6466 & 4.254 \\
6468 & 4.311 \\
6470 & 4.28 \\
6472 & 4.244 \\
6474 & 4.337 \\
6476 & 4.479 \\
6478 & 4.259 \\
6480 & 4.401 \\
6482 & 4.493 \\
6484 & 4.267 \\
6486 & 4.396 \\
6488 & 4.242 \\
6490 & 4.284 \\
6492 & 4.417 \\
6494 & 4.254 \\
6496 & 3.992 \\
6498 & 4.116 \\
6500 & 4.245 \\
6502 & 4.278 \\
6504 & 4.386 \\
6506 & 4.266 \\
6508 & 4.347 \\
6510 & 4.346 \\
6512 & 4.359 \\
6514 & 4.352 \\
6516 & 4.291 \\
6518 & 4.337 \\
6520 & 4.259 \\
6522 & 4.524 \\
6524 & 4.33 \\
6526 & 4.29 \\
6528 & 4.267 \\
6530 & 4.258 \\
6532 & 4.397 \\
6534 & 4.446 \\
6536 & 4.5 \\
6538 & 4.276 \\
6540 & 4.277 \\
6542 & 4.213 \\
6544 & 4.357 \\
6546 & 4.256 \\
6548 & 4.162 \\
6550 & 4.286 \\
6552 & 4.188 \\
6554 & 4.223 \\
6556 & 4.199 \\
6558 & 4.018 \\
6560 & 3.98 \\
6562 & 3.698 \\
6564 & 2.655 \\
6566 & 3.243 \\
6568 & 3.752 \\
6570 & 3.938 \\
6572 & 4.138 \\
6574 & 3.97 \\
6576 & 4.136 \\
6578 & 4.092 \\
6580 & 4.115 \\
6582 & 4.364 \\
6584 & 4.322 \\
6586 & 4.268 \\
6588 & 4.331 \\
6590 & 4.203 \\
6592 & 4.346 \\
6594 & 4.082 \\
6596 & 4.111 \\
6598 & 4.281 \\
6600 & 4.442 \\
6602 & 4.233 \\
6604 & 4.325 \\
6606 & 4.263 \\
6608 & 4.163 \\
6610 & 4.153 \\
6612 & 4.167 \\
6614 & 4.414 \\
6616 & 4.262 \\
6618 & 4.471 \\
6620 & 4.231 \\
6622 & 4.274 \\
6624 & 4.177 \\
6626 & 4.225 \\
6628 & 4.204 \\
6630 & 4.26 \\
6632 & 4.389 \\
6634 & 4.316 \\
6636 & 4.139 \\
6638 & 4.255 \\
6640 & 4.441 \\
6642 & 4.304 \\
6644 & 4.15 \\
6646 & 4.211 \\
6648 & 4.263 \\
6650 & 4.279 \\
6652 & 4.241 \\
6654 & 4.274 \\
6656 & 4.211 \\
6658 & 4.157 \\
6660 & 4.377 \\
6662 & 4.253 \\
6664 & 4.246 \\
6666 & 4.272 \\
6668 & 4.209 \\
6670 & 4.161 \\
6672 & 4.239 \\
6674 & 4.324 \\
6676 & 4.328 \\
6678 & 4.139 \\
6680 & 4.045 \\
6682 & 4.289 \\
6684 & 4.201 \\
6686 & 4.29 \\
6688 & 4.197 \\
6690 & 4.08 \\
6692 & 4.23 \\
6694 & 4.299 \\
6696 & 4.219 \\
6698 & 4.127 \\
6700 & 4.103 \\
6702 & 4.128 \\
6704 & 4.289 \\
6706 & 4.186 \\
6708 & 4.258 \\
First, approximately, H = 0.239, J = 0.2491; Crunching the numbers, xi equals 0.488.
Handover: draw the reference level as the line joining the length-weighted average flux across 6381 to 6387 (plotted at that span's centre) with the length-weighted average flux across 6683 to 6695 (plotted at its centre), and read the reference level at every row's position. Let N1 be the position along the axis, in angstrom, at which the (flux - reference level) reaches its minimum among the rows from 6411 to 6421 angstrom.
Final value 6414 angstrom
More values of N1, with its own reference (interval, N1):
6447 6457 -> 6456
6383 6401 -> 6394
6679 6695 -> 6680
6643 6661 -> 6644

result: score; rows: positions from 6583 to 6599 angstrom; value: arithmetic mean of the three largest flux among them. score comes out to 4.33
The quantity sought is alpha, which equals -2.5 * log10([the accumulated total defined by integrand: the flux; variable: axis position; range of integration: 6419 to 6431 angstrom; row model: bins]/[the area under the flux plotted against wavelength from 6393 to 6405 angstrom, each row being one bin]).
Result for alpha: 0.01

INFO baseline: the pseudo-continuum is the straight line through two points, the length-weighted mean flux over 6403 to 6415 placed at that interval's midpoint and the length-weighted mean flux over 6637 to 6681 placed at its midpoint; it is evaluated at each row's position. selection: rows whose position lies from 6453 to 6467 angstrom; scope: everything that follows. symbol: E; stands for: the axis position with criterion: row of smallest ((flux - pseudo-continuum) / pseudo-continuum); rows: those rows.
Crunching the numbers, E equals 6464 angstrom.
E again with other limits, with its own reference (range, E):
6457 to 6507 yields 6496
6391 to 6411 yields 6402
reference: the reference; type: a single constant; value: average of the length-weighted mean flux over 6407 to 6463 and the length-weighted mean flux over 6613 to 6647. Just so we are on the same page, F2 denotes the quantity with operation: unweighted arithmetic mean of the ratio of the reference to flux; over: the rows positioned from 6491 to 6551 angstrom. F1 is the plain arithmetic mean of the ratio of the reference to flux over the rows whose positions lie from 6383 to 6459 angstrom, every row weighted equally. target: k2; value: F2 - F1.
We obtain 0.012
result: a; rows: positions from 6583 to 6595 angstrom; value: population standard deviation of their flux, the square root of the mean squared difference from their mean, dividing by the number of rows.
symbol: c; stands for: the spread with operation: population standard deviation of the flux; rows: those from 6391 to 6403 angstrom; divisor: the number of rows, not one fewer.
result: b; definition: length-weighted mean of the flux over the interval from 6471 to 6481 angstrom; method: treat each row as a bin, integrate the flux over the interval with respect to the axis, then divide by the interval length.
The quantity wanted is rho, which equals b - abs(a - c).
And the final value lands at 4.33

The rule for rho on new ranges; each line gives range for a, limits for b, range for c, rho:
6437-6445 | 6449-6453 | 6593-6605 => 4.36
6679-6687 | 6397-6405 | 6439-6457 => 4.40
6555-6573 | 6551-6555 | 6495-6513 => 3.86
